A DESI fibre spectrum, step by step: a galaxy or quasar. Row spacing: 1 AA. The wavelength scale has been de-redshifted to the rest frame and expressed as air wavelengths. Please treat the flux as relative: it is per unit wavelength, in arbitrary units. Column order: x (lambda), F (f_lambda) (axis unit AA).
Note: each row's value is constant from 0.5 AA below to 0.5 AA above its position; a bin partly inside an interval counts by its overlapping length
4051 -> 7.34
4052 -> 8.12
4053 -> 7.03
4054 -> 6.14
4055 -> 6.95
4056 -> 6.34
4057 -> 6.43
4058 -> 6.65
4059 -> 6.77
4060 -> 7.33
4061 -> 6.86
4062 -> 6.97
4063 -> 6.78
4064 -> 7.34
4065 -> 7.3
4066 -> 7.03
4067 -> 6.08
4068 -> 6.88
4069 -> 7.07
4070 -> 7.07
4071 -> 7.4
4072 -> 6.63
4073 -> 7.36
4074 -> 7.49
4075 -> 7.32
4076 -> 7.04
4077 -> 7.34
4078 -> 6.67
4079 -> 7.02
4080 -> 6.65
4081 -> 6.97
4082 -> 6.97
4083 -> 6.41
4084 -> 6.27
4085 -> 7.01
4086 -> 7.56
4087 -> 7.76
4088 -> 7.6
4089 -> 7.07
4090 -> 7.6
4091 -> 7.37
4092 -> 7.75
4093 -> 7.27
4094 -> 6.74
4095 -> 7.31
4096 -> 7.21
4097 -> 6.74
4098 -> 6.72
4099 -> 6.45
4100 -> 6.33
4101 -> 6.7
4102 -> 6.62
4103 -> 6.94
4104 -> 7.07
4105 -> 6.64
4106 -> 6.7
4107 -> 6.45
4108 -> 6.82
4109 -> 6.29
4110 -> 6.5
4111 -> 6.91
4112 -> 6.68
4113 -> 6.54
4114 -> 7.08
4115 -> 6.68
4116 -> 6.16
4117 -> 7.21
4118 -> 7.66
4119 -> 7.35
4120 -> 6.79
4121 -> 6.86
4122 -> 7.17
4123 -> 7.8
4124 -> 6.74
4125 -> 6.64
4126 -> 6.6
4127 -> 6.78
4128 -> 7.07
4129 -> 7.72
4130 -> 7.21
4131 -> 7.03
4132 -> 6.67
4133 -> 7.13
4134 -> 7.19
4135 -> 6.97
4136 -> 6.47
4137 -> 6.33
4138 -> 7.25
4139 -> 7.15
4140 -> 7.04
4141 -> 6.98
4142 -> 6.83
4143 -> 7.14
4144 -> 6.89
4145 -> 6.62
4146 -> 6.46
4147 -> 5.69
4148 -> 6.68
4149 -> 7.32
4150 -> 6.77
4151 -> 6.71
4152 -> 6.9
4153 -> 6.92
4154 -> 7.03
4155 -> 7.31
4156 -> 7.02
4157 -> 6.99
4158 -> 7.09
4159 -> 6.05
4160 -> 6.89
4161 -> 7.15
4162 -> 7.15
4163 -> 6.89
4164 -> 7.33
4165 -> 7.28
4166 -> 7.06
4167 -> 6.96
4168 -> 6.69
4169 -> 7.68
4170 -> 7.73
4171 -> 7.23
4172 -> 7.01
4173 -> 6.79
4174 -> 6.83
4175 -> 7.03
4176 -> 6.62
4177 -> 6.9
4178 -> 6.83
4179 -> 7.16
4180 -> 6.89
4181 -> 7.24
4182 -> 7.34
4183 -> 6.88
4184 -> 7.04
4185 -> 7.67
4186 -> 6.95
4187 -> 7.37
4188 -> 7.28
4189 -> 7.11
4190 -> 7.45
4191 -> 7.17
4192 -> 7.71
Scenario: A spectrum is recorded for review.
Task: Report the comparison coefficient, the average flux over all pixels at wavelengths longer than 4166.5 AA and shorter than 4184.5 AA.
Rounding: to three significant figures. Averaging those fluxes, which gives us 7.05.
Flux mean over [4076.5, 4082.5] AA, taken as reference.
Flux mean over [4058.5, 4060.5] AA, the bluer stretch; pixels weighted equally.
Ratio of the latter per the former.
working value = 1.02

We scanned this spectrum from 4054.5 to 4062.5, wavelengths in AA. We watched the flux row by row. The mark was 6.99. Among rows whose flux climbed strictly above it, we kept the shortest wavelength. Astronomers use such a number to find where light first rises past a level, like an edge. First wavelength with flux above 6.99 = 4060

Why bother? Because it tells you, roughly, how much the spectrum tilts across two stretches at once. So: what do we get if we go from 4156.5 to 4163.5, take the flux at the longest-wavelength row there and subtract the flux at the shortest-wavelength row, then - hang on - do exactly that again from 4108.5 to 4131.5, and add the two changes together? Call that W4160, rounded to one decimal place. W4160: 0.6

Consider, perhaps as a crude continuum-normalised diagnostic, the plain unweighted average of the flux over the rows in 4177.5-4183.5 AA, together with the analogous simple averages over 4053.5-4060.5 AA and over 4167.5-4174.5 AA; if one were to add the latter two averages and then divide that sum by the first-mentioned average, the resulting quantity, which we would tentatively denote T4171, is 1.95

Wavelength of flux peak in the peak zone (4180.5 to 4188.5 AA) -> 4185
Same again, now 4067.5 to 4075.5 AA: 4074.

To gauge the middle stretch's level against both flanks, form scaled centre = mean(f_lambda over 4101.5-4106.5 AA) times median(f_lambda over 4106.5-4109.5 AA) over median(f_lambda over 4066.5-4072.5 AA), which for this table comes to 6.3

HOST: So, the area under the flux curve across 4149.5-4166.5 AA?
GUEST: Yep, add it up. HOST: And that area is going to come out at 119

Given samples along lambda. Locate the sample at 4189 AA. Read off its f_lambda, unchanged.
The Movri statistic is 7.11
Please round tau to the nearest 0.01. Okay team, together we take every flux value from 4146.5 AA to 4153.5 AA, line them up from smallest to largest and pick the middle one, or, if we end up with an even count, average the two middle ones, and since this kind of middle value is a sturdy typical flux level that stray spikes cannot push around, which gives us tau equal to 6.77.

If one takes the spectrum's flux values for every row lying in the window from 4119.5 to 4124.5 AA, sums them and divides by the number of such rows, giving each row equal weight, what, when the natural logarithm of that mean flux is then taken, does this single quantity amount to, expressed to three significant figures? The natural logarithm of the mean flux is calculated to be 1.96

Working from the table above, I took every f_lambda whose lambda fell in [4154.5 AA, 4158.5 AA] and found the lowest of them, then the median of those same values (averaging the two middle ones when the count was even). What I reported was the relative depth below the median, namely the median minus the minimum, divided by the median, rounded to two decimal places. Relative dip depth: 0.01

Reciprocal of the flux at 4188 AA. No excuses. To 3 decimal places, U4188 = 0.137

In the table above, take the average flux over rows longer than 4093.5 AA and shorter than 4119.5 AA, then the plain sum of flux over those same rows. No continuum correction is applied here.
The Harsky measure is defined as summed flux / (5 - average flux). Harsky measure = -99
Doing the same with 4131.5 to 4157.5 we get -96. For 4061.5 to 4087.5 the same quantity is -91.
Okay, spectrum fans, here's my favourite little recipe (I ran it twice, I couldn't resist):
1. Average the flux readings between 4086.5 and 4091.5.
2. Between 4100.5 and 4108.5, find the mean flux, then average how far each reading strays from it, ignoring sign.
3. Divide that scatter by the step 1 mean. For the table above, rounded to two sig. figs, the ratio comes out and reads 0.020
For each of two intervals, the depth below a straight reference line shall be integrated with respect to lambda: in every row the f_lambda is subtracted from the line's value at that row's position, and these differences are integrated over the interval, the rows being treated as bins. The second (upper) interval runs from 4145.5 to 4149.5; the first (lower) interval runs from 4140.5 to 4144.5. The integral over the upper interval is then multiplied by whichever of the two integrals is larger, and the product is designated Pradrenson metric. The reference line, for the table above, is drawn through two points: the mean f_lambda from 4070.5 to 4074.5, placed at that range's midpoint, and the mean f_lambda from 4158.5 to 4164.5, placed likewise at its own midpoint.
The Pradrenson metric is 2.8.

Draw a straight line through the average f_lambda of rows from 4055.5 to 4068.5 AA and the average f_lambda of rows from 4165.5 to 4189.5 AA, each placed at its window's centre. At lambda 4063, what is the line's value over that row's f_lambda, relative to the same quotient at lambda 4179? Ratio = 1.016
